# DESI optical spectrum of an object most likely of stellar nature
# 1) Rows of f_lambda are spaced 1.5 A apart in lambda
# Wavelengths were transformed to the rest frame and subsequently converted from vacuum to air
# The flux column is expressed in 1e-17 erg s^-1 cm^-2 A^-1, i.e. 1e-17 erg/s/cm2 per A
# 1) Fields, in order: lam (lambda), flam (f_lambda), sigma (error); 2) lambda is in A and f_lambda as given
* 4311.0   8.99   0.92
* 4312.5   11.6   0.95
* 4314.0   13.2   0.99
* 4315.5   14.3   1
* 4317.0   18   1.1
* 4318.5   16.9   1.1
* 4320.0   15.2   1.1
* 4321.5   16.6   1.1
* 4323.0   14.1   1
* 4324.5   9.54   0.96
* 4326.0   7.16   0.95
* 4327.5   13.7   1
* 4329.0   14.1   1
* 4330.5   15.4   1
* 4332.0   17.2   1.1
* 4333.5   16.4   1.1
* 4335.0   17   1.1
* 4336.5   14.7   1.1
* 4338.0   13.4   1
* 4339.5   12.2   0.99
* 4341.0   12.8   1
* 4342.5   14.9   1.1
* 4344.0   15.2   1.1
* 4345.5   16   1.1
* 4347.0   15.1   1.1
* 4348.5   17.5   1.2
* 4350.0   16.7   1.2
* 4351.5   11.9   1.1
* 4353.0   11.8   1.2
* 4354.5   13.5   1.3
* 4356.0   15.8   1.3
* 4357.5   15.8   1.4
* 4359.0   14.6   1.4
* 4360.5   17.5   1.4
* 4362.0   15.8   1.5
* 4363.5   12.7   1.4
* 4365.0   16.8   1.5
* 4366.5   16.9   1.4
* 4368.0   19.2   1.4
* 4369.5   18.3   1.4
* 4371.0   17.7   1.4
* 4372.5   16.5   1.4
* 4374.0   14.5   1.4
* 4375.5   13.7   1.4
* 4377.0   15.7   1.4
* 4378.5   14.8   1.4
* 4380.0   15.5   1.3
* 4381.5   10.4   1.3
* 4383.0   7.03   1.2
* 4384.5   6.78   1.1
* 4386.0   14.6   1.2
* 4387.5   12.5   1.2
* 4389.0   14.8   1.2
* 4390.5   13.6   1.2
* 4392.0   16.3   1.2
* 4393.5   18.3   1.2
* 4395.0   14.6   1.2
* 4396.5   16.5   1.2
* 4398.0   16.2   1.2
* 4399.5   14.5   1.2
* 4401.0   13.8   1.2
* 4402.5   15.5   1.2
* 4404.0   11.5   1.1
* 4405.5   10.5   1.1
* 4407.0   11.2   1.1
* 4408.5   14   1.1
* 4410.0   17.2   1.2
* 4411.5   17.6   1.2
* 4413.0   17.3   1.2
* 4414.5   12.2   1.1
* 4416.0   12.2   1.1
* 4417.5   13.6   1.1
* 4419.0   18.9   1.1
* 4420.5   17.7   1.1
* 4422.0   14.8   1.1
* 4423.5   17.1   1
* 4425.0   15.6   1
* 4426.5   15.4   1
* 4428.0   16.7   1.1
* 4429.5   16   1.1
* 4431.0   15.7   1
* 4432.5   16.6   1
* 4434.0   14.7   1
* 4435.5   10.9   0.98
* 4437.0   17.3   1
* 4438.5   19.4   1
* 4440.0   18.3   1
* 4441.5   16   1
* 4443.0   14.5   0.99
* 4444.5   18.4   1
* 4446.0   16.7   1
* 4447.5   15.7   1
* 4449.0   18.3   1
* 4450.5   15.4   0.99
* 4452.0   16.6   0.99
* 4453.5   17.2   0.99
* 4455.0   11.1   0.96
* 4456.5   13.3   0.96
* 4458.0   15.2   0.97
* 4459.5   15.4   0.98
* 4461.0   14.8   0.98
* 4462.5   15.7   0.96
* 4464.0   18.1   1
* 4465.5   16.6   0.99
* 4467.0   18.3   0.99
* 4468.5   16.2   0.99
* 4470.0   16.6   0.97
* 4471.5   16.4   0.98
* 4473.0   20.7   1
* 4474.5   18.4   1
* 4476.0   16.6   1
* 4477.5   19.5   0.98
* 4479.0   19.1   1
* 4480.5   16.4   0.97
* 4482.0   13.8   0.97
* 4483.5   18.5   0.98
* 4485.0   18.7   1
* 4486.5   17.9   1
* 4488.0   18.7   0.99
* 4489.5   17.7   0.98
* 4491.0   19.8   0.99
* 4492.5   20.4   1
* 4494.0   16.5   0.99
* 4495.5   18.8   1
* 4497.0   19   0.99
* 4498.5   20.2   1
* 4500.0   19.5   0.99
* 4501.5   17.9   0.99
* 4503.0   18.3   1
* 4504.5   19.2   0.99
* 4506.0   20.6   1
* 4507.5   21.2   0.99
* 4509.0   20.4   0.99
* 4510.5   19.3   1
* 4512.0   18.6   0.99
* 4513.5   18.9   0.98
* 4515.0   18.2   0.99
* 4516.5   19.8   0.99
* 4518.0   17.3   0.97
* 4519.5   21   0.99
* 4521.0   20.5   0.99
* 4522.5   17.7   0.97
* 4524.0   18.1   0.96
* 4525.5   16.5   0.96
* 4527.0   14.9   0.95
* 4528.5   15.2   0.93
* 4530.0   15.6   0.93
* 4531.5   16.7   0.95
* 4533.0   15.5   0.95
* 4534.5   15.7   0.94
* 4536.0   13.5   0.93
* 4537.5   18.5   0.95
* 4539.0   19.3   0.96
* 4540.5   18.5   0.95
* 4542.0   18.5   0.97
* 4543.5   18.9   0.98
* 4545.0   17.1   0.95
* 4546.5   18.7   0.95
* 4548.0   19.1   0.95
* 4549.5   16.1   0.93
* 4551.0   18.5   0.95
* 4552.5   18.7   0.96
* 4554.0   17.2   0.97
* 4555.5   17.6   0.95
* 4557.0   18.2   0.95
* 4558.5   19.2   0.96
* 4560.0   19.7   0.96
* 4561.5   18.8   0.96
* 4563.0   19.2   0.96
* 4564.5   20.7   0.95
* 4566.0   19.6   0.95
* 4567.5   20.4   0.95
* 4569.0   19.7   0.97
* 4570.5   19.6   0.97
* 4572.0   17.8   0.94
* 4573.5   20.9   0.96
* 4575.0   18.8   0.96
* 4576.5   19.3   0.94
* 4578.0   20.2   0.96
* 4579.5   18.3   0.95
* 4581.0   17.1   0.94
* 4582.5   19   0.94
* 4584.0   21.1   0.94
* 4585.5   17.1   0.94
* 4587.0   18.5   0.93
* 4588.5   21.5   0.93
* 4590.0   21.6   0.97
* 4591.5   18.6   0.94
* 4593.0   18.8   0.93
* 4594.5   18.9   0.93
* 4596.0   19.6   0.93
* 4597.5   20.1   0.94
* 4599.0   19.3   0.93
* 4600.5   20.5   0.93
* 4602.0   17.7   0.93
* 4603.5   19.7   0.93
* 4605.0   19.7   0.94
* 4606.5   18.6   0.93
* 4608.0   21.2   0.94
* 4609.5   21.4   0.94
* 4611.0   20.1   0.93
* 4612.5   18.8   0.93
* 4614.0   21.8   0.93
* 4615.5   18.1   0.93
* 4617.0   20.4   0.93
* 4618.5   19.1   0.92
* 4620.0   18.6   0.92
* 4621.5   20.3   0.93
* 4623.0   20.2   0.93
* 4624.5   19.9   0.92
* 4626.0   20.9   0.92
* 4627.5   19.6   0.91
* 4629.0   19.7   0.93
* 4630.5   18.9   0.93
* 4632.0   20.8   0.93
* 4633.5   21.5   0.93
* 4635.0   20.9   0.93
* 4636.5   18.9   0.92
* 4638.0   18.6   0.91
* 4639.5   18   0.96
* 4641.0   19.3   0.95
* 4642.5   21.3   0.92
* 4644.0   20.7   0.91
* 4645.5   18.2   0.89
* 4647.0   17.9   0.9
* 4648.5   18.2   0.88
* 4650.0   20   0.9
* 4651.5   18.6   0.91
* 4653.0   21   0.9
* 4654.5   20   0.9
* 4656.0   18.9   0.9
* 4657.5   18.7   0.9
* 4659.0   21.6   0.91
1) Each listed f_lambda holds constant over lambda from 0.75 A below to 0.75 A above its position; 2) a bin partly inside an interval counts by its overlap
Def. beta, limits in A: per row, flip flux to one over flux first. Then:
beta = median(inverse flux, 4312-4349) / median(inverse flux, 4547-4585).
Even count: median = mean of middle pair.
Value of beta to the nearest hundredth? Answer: 1.28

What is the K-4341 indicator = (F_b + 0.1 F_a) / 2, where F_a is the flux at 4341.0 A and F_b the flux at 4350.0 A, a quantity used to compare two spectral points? 9.0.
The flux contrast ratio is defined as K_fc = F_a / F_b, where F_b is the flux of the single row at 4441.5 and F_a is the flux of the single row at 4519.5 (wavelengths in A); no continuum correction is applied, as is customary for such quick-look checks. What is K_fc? 1.31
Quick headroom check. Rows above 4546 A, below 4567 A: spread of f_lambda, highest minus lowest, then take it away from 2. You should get -2.6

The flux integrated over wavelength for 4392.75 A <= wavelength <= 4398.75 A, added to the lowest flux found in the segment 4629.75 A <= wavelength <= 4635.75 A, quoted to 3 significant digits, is 117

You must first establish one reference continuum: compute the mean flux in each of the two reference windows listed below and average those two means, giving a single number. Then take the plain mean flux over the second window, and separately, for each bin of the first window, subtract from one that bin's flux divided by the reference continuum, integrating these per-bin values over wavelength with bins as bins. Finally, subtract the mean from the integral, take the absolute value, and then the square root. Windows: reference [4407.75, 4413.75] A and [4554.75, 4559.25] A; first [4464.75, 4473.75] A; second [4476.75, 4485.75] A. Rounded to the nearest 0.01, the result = 4.21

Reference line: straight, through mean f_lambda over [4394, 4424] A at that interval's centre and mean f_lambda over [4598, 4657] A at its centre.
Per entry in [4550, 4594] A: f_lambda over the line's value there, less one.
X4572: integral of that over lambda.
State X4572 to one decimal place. 1.7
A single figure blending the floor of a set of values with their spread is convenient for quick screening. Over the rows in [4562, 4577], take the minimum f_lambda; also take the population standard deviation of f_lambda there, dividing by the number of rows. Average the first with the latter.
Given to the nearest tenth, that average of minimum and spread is 9.3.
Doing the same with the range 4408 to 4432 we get 7.1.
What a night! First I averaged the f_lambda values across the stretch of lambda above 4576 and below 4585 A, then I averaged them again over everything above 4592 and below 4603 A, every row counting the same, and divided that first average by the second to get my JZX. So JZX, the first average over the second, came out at 0.99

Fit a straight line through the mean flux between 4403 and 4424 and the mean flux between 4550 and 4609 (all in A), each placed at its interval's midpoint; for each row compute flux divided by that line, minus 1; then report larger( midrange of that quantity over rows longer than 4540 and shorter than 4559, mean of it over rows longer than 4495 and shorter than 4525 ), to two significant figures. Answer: 0.11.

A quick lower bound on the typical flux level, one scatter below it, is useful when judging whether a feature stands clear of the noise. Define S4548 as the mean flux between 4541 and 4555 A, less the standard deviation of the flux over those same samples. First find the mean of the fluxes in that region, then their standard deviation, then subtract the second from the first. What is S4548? 17.1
